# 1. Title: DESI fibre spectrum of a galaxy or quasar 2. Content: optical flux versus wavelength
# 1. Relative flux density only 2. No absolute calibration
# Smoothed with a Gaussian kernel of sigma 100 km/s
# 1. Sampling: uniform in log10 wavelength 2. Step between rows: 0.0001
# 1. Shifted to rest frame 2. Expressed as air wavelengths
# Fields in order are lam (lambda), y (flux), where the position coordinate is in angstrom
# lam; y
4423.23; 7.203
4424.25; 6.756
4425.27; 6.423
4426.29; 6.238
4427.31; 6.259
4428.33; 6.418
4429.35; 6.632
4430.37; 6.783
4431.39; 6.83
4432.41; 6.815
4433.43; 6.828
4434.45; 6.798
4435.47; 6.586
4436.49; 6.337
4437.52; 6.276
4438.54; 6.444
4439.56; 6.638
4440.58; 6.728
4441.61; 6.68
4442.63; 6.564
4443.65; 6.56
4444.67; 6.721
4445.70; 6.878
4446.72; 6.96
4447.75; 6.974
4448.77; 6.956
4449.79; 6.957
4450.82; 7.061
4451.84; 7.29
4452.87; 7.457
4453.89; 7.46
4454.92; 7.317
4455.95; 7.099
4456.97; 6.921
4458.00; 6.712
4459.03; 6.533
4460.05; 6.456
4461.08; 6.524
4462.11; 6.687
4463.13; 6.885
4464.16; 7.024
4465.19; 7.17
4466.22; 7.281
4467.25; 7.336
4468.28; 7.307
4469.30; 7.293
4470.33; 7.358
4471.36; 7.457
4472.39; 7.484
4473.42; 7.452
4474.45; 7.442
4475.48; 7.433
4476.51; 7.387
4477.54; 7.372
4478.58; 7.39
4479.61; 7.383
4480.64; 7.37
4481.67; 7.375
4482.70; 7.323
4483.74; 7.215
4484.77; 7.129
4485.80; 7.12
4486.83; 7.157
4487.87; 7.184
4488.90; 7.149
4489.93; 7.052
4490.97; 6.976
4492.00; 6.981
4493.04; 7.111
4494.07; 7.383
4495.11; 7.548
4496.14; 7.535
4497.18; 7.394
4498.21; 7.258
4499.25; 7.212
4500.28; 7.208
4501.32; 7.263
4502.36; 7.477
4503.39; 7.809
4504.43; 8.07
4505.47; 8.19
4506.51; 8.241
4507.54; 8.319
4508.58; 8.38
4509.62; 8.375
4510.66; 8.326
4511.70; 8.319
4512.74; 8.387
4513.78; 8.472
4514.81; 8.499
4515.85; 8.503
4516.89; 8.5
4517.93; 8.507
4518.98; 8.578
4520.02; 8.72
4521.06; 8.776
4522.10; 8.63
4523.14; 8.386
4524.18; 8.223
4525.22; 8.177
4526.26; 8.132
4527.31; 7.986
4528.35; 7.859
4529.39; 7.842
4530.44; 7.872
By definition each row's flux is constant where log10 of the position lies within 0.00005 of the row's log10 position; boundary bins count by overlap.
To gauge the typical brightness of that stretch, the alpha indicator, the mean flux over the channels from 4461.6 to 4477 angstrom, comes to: 7.3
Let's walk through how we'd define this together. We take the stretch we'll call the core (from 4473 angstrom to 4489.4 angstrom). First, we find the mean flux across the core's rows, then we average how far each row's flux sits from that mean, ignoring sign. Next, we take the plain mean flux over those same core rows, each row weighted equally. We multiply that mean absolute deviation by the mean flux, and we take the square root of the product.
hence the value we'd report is 0.89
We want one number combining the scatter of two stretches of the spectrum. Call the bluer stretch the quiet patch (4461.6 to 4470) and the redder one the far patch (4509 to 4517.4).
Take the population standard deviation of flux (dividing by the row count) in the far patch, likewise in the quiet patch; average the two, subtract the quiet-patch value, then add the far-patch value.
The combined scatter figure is 0.00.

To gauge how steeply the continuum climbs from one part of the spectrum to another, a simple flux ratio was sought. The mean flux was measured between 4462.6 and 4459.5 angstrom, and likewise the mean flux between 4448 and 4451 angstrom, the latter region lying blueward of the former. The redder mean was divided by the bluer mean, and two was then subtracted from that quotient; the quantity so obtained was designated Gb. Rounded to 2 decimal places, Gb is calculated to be -1.06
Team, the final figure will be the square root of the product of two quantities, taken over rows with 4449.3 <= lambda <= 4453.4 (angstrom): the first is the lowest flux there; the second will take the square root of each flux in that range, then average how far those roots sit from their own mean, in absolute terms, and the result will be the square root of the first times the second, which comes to 0.49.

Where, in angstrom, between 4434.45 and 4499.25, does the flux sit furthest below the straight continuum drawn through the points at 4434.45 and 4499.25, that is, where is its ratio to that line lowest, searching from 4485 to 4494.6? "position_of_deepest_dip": 4492.00 angstrom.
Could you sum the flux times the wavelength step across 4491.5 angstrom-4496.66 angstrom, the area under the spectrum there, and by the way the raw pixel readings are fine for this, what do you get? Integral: 38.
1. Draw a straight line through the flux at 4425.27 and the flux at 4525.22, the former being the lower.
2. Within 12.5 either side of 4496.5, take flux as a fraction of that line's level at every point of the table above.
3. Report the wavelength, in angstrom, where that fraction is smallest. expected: 4492.00 angstrom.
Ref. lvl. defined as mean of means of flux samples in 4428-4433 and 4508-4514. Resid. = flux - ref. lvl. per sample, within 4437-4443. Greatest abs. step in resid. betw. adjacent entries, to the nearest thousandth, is 0.194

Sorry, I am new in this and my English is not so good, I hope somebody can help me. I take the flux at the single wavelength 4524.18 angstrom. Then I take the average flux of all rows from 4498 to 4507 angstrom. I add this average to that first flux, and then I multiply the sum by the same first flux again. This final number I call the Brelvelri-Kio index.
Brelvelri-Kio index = 130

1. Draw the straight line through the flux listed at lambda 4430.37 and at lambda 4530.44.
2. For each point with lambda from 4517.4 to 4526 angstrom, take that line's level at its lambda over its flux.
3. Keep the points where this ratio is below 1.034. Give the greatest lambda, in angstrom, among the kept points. 4525.22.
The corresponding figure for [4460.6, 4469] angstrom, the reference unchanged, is 4468.28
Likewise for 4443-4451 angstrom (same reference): 4450.82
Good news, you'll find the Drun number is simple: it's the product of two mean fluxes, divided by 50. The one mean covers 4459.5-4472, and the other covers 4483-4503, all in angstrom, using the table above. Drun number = 1.02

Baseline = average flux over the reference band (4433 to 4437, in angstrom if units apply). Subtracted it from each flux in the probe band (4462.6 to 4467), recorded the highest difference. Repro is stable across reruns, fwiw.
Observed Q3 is 0.6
